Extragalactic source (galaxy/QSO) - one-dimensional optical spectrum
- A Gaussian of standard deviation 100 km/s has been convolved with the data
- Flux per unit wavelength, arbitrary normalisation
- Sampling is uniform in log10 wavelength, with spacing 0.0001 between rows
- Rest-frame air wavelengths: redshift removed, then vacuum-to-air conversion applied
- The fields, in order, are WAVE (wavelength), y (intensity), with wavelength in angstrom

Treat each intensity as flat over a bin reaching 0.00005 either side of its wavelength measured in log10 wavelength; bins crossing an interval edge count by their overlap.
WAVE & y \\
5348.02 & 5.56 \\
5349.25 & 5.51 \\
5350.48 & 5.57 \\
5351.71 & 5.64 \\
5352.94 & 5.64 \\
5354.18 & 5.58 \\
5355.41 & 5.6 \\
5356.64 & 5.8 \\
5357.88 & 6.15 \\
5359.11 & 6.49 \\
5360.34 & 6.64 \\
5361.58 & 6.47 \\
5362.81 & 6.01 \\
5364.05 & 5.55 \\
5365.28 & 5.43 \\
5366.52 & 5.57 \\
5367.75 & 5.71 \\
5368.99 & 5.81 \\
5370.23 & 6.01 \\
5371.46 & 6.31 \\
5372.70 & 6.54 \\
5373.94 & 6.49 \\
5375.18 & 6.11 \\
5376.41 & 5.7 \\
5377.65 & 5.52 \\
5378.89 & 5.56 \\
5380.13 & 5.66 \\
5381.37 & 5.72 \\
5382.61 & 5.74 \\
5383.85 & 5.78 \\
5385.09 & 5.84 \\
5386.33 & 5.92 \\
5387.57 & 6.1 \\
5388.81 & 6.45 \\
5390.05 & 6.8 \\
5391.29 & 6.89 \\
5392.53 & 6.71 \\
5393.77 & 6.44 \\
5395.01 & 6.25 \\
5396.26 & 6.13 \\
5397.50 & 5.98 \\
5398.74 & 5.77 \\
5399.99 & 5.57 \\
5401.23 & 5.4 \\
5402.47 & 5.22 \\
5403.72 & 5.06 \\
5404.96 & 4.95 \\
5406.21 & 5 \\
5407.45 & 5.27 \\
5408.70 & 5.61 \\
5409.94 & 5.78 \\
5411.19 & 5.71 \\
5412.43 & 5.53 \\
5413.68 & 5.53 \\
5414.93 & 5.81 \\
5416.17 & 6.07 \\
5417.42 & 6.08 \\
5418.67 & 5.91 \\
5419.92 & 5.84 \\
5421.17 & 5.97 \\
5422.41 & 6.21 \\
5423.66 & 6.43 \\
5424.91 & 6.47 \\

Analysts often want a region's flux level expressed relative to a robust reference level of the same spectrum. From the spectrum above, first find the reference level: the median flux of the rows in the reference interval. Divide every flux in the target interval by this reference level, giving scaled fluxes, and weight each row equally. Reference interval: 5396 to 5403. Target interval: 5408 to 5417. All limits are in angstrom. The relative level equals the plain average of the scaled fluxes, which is 1.01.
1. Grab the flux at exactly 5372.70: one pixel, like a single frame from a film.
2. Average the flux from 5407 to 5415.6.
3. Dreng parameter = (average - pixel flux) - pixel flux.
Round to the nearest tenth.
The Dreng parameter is -7.5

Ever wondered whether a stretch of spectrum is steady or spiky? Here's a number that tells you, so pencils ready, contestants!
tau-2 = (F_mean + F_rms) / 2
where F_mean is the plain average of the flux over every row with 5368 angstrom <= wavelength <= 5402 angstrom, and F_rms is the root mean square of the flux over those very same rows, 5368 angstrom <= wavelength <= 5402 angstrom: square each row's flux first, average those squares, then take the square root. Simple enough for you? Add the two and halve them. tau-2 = 6.05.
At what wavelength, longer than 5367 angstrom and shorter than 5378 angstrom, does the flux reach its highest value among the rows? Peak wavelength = 5372.70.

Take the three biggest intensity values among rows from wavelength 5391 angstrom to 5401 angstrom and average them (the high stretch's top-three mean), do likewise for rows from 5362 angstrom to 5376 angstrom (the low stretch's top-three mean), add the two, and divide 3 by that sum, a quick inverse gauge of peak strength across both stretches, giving 0.229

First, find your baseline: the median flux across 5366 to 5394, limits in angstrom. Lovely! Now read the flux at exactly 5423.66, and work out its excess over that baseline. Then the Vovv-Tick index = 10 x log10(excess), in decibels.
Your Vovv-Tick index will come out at -3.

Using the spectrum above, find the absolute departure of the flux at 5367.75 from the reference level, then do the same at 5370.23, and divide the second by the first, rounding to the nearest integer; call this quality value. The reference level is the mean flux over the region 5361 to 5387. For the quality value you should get 1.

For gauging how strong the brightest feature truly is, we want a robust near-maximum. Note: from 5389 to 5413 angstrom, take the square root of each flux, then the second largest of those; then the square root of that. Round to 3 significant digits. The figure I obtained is 1.61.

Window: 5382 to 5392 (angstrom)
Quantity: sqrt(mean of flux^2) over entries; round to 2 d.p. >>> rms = 6.21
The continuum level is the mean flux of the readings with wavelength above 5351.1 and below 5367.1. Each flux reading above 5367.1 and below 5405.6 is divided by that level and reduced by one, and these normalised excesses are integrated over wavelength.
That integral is 0.32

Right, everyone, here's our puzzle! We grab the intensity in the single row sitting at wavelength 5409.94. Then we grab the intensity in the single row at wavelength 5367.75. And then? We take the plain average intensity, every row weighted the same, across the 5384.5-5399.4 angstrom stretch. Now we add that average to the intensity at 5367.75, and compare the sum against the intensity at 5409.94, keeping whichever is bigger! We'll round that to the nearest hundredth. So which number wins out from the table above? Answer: 11.98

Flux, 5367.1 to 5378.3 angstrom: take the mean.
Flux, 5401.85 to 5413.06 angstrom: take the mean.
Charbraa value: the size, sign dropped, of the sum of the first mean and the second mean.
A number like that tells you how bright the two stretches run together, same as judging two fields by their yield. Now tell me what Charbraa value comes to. 11.4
